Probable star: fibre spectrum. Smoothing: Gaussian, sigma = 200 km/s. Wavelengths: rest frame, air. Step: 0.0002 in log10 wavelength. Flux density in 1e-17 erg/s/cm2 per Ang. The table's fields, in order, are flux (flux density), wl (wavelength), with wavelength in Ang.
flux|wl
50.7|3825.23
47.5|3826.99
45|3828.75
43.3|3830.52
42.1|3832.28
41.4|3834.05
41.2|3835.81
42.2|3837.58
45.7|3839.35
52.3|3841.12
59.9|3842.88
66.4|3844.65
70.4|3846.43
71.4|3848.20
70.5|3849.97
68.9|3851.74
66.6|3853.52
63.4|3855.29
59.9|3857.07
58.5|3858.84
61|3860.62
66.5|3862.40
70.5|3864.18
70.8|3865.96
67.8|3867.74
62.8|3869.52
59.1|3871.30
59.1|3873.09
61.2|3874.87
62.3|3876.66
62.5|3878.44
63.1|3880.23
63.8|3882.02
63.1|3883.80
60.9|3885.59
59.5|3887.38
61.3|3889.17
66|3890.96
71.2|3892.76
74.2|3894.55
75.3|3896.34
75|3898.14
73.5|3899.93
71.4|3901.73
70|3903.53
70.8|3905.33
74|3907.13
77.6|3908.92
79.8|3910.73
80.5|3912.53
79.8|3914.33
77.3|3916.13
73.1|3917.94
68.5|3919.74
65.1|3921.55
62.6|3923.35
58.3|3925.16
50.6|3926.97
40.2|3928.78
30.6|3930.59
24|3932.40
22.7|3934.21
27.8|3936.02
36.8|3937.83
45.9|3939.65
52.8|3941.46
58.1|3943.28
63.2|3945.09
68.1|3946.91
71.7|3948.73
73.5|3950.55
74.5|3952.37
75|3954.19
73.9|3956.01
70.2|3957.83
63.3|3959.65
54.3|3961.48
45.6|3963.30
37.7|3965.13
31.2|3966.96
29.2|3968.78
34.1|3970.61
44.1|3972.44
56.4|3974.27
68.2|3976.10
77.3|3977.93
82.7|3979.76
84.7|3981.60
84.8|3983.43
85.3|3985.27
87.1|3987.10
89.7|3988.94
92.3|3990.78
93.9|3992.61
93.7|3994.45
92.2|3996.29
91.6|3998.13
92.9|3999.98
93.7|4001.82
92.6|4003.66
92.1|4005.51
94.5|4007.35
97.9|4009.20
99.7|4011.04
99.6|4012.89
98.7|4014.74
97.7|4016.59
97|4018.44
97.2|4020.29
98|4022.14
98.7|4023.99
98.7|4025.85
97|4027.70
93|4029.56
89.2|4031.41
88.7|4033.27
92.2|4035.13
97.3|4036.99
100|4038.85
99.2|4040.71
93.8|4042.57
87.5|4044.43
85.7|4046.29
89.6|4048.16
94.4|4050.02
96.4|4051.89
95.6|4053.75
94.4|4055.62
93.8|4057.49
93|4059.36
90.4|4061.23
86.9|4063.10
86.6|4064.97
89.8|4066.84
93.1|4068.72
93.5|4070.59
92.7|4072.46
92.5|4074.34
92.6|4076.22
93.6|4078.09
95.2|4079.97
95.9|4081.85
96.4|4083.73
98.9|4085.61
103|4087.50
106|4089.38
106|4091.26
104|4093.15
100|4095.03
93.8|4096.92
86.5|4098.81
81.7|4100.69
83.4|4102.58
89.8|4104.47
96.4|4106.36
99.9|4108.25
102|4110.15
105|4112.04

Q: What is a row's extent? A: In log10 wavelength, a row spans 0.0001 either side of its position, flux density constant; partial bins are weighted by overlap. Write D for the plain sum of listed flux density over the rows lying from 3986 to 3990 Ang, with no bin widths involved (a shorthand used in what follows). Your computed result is 177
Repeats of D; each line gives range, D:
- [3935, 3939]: 65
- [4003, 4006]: 185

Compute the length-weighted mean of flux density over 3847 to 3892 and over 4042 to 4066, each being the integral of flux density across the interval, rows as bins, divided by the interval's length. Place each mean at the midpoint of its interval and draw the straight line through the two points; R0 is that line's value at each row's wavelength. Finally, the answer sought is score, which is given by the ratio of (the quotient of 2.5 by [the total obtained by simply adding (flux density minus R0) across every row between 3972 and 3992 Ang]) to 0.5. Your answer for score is -0.14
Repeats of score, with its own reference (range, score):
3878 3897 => -0.38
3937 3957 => -0.04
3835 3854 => -0.56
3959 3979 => -0.02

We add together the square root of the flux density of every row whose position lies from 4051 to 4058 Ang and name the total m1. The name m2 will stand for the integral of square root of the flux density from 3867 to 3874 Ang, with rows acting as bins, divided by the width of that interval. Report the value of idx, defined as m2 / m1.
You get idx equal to 0.202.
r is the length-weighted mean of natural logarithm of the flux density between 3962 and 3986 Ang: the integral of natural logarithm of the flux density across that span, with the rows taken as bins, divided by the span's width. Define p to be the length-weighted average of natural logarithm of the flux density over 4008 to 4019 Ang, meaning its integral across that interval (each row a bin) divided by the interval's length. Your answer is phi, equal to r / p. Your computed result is 0.87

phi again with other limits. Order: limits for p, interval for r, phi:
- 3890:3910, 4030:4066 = 1.06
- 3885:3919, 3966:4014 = 1.01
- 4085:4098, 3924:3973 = 0.83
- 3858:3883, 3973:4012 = 1.08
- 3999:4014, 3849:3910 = 0.92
